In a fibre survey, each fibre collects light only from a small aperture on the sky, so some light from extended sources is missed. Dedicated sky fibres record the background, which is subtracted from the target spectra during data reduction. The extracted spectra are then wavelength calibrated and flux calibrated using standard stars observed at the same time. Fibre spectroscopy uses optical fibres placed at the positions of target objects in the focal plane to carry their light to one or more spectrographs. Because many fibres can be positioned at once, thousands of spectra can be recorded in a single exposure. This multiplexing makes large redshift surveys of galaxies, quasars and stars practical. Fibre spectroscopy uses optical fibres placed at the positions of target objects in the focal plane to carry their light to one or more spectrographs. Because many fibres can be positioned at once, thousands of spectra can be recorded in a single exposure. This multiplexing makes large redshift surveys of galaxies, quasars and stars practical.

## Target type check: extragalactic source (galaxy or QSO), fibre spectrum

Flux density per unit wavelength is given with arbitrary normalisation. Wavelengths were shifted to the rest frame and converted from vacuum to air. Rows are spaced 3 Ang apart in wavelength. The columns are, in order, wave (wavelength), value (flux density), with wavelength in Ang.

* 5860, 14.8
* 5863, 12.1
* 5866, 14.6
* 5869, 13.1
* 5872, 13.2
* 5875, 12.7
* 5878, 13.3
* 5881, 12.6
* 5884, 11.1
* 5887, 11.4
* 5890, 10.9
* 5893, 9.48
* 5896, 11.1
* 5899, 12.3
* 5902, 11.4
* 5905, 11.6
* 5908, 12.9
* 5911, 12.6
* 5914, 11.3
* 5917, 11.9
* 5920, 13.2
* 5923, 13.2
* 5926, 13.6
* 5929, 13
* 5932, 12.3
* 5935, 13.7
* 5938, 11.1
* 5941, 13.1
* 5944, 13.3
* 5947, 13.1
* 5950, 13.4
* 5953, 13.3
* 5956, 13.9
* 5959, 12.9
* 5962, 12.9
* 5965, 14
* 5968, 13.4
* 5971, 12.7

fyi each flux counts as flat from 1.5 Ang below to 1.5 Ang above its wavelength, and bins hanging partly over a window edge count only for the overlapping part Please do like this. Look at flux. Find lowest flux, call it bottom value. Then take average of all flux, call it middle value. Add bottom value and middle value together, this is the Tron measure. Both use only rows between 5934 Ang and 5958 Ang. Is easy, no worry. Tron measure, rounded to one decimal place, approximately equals 24.2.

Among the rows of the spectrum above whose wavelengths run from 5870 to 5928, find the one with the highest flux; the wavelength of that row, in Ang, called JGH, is 5926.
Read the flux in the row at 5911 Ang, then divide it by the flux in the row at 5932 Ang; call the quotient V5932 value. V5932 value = 1.02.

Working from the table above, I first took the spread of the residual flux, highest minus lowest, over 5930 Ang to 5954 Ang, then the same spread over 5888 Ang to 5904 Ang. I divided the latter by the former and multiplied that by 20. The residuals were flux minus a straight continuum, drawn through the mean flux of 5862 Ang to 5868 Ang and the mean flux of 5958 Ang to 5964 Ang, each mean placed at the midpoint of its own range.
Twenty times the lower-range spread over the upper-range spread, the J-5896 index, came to 22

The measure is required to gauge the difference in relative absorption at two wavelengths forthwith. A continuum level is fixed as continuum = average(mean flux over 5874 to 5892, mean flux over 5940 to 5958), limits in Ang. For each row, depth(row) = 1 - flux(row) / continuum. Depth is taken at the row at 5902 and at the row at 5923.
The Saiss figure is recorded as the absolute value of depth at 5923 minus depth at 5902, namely 0.14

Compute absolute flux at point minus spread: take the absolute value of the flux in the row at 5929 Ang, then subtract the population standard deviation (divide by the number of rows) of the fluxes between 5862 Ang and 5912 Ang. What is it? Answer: 11.8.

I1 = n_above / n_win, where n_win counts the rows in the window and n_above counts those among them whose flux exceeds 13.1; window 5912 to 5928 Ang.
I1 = 0.60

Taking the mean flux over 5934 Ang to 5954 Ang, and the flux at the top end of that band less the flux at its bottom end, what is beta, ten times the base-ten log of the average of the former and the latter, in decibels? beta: 8.0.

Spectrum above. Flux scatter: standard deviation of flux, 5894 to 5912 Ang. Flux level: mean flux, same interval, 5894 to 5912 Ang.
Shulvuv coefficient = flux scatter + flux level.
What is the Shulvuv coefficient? 12.6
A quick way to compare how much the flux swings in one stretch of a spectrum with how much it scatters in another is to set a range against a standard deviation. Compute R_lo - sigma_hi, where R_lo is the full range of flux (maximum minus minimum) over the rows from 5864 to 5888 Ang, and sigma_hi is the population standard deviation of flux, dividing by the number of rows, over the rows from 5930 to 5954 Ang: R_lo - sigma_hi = 2.7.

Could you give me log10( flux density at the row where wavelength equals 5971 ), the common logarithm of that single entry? 1.10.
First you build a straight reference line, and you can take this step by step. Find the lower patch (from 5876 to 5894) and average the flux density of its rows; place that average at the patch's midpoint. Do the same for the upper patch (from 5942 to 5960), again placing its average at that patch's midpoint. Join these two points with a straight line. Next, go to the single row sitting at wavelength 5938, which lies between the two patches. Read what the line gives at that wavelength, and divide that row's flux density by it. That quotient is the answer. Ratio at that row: 0.86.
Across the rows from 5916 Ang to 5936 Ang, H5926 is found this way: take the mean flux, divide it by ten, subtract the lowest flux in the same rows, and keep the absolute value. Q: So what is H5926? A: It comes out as 10.6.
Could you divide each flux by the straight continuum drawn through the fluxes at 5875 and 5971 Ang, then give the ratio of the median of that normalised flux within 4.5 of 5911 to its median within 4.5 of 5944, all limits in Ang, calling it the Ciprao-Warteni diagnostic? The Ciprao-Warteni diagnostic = 0.96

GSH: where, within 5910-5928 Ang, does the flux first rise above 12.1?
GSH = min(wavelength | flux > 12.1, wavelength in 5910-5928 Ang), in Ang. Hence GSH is 5911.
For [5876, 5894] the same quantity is 5878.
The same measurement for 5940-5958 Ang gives 5941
